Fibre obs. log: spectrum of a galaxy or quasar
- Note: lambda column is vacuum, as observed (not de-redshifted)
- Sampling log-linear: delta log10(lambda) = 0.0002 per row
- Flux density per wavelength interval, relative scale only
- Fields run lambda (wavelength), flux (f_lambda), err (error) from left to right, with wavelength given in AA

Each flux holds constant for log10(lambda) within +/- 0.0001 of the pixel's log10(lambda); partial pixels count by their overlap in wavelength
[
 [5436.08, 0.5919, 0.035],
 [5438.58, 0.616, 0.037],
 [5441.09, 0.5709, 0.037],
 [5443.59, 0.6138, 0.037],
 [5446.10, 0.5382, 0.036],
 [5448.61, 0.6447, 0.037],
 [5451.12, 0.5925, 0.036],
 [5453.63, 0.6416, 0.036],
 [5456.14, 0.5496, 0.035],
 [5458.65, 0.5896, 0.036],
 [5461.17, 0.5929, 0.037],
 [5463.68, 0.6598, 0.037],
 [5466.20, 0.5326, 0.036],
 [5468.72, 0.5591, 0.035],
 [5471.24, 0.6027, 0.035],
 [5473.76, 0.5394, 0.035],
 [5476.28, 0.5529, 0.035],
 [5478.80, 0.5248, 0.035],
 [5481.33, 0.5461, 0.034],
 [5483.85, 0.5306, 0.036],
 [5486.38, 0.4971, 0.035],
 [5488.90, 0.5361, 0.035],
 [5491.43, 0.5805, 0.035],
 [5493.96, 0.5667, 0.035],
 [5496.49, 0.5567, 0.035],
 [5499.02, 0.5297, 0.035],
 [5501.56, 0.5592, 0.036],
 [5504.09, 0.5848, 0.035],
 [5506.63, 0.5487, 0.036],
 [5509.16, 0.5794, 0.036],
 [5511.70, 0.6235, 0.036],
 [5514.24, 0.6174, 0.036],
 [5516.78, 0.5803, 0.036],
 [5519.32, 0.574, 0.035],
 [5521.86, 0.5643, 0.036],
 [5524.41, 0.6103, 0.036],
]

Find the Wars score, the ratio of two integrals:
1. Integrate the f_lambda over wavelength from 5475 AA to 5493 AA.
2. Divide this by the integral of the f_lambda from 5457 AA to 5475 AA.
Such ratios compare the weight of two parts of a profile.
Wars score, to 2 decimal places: 0.93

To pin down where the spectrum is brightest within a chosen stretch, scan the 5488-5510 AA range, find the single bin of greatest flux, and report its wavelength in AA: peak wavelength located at 5504.09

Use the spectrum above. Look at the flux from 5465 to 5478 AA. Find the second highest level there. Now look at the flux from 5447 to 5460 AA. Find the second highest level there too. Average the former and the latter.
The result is 0.60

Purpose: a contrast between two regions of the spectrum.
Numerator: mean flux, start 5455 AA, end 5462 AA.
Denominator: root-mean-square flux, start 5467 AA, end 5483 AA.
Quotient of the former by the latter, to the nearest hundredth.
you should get 1.04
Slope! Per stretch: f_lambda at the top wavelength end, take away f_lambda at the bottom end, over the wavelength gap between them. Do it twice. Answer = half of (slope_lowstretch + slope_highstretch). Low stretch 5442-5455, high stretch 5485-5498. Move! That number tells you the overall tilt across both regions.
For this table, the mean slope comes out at 0.004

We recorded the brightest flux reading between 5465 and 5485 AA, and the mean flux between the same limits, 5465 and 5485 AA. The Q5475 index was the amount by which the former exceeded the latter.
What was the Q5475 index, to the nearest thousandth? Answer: 0.054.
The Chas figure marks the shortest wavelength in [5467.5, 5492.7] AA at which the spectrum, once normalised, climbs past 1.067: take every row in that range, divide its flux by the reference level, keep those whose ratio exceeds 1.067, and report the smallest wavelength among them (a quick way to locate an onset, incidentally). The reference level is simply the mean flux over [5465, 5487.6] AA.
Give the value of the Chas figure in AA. 5471.24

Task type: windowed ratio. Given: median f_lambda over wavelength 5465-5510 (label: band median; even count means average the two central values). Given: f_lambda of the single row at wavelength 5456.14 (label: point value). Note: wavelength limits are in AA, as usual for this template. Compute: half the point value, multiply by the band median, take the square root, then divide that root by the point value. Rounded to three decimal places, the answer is 0.708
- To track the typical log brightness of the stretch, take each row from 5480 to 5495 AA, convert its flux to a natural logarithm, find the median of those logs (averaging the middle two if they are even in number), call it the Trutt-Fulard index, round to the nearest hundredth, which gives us -0.61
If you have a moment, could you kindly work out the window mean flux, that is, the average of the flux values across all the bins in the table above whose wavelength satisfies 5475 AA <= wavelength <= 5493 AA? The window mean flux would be 0.54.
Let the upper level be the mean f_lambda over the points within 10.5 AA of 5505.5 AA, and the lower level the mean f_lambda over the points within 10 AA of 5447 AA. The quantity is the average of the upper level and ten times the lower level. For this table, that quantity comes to 3.27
